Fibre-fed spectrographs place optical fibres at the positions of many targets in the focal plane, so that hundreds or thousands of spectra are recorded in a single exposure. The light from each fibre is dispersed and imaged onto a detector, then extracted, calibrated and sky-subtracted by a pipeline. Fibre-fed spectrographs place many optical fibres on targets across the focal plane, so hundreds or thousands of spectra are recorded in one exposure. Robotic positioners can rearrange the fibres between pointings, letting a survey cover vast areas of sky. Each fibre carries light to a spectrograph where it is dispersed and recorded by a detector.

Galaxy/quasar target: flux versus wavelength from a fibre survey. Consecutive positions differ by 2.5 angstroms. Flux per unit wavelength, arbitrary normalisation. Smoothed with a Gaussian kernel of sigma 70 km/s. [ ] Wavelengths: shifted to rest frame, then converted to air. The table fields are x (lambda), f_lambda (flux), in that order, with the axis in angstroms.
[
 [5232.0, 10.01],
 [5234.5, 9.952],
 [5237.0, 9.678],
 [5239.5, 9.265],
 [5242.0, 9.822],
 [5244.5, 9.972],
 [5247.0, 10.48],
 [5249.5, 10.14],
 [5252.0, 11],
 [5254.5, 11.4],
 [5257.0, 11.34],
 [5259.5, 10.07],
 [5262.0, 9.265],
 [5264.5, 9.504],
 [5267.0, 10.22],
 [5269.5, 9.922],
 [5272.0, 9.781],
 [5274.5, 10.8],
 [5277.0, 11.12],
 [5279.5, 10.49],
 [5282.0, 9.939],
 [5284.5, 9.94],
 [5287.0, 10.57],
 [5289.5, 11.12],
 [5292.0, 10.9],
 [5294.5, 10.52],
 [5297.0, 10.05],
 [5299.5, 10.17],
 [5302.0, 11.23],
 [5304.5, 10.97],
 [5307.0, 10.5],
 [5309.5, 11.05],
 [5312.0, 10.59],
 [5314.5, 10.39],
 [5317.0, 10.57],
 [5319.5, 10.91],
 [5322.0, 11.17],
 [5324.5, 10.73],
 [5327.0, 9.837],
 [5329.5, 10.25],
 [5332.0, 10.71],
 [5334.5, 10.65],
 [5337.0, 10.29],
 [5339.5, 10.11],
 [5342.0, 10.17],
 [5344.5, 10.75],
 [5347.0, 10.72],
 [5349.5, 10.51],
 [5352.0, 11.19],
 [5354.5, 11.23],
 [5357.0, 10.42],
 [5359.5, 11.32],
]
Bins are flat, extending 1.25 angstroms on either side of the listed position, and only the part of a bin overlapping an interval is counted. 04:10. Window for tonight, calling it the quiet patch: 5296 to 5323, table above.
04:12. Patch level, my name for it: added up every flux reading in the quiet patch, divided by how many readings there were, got 10.7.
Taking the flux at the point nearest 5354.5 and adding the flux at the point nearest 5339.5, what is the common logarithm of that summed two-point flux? 1.33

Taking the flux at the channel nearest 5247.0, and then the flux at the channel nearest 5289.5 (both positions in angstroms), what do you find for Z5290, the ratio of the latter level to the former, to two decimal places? 1.06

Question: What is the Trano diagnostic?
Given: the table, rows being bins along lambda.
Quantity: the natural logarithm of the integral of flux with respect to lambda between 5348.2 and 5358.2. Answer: 4.69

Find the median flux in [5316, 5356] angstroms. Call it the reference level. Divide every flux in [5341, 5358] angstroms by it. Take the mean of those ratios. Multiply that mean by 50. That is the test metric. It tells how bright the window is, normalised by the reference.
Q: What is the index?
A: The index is 50.2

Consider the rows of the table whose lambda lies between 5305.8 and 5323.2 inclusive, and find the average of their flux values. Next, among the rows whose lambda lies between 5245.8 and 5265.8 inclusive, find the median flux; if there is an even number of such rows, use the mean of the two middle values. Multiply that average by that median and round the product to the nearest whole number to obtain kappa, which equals 111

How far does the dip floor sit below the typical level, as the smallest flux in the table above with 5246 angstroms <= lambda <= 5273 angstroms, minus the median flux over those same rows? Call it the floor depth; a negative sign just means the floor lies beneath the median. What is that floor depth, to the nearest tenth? -0.9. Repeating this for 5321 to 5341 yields -0.6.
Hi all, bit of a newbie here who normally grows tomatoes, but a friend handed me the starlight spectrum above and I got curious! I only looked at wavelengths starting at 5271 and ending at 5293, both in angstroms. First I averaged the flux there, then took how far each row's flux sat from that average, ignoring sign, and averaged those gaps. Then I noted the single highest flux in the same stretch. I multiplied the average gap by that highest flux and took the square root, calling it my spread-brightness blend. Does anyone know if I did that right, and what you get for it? 2.2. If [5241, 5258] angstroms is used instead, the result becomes 2.5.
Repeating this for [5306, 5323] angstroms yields 1.7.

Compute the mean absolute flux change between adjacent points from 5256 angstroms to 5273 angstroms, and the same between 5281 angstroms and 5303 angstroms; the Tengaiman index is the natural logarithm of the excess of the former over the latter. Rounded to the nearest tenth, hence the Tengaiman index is -1.9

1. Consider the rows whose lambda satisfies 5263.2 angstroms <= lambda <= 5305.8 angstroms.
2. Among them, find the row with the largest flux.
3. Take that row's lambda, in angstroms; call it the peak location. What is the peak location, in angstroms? 5302.0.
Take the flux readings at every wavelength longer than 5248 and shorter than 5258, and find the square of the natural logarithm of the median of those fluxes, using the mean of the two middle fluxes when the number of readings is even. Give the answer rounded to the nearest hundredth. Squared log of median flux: 5.82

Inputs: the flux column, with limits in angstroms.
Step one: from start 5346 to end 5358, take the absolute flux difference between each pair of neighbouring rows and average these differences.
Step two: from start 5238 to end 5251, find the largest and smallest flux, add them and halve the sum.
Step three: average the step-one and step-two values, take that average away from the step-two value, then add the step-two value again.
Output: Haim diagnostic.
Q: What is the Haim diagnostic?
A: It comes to 14.6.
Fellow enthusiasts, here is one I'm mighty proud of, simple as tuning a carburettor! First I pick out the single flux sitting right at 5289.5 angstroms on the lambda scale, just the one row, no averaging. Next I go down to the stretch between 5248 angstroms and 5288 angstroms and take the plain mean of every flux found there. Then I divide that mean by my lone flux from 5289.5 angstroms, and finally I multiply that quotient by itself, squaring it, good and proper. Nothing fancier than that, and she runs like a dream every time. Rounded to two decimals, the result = 0.87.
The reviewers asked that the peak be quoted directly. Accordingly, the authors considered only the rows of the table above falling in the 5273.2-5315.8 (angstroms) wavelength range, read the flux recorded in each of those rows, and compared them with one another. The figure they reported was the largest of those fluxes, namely 11.23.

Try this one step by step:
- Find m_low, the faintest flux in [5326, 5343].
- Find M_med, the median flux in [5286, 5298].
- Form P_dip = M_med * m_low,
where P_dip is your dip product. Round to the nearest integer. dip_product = 104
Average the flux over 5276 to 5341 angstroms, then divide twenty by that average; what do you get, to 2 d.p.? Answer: 1.89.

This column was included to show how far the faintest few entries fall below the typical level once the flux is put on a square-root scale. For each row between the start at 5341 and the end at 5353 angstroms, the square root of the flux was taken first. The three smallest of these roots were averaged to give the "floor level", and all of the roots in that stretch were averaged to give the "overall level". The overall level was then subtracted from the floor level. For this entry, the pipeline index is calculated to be -0.031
